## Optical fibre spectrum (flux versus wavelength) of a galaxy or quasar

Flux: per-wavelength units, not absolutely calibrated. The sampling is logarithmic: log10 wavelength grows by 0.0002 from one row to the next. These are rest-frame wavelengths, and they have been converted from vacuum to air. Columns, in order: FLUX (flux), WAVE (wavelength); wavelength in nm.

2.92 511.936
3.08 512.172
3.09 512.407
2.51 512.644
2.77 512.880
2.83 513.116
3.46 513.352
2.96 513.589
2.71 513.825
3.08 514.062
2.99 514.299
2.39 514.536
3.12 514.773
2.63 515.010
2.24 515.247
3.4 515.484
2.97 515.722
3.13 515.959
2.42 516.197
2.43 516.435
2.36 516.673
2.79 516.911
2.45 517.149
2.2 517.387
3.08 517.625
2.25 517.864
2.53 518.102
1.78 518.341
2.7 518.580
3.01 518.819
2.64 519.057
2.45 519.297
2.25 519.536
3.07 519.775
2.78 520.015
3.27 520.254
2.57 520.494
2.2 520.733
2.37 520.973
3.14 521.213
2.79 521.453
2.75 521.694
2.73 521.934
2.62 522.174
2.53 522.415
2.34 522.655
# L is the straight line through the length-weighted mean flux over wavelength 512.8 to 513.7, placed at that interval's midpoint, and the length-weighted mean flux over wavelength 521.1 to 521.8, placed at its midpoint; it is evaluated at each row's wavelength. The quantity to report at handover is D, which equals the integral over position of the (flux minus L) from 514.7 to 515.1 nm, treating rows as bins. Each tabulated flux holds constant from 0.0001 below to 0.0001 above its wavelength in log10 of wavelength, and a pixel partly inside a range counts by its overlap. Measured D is -0.05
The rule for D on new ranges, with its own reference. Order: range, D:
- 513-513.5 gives 0.06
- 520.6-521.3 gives -0.25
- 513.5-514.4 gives -0.06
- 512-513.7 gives -0.11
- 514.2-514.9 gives -0.12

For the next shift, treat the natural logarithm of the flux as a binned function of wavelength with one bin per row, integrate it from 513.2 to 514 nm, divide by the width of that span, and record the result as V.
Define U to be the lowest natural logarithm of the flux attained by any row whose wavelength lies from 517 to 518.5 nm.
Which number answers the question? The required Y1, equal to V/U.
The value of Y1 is 1.9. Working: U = 0.6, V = 1.11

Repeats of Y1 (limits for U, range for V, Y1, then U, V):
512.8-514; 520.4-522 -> 1.0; 1.0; 0.97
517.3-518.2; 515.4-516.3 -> 1.4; 0.8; 1.08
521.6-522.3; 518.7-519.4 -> 1.0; 1.0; 0.99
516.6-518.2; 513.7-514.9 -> 1.3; 0.8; 1.04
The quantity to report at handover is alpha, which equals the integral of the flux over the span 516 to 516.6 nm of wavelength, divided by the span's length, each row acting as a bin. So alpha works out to 2.5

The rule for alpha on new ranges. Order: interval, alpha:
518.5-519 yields 2.8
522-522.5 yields 2.6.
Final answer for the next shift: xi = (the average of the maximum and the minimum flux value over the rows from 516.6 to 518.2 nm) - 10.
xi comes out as -7.36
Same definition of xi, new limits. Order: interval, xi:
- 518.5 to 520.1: -7.34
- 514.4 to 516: -7.18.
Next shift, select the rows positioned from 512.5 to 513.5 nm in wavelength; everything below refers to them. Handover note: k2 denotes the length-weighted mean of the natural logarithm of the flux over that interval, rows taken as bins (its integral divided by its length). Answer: 1.06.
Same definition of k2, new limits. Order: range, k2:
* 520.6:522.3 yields 0.97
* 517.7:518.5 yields 0.80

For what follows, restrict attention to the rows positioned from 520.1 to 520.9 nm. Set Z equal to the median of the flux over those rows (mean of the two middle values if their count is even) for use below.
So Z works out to 2.57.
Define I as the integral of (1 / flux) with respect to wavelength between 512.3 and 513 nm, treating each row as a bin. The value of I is 0.25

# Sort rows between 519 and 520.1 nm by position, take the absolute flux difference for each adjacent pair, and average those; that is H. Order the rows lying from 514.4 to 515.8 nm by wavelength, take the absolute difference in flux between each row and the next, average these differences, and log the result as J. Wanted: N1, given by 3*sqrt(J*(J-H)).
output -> 1.2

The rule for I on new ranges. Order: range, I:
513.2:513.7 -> 0.16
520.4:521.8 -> 0.54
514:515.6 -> 0.58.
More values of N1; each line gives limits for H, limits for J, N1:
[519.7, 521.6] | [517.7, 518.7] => 1.1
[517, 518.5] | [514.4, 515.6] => 0.8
